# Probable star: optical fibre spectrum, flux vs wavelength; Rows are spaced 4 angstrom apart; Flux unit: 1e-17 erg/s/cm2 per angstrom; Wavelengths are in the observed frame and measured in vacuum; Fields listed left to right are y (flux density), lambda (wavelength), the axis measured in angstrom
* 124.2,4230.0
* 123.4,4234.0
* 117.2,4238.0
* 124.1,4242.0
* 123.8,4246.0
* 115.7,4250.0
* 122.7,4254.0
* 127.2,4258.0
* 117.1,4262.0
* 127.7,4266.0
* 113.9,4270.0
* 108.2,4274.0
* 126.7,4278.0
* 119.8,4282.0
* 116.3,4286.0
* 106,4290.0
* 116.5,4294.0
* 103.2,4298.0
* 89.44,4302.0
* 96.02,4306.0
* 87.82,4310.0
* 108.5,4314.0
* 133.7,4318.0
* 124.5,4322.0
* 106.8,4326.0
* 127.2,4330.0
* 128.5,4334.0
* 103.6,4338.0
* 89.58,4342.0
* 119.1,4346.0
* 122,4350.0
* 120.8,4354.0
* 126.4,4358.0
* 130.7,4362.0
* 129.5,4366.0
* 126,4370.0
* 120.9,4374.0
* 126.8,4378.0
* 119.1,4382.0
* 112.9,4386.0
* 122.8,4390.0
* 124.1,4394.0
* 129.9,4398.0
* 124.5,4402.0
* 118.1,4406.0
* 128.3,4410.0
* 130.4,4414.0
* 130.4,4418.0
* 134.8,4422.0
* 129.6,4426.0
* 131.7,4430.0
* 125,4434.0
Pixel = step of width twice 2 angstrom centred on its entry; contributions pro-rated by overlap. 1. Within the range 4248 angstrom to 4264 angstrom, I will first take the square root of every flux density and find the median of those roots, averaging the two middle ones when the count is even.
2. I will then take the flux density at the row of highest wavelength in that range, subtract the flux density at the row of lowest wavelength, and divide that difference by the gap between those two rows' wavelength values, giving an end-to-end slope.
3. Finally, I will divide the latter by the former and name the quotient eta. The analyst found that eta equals 0.011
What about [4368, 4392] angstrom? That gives -0.014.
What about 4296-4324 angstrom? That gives 0.087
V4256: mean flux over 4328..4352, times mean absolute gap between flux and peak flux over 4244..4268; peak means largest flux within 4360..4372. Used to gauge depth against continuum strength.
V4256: 958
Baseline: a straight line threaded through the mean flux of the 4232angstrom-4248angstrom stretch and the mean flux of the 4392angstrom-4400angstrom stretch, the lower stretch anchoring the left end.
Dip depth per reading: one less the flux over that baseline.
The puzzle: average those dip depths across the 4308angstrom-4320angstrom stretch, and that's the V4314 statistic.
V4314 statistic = 0.12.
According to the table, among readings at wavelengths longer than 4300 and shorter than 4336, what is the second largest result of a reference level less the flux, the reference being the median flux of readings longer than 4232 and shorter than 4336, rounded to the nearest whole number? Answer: 28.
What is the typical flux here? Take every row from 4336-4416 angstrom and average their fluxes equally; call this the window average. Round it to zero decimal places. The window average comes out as 121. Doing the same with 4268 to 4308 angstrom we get 110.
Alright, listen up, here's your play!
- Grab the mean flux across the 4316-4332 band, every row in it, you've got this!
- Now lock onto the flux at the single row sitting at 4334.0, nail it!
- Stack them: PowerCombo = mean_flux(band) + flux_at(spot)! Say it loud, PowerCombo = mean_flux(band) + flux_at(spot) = 252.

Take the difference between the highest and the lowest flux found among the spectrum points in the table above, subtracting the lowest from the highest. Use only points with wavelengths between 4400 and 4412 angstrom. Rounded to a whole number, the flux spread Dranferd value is 10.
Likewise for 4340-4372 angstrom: 41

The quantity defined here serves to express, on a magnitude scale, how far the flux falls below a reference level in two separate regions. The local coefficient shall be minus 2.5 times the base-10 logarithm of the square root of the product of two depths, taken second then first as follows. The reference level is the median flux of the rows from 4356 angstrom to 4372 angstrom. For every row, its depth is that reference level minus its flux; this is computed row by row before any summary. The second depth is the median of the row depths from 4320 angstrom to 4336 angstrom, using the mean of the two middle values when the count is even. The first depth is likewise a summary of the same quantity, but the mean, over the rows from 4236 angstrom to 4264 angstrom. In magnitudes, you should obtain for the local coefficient -1.4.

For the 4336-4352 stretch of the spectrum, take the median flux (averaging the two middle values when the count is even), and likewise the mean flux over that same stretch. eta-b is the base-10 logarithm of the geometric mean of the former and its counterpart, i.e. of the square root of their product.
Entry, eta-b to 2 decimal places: 2.04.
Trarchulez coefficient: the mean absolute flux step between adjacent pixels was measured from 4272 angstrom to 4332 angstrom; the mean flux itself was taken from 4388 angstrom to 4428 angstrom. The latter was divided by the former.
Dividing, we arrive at 10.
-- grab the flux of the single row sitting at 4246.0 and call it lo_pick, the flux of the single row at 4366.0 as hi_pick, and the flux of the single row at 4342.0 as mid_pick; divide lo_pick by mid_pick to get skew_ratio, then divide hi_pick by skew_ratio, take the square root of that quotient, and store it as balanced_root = 9.7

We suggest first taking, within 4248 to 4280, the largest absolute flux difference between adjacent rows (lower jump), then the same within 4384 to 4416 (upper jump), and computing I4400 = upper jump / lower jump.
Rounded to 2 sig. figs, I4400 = 0.55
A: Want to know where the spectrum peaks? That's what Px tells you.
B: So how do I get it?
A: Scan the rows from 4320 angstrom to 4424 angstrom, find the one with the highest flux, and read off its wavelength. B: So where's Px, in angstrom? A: 4422.0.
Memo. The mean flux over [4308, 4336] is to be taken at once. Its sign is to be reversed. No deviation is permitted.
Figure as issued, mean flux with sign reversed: -117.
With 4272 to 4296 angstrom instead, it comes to -116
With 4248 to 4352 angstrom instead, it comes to -114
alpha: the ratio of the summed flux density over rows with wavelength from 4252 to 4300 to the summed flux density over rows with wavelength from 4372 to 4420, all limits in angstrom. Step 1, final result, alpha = 0.94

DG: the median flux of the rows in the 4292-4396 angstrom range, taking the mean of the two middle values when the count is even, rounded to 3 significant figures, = 121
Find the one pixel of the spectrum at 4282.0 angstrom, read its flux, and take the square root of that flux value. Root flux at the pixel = 10.9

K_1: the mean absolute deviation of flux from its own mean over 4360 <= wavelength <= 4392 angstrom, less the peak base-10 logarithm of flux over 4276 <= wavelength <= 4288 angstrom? 2.6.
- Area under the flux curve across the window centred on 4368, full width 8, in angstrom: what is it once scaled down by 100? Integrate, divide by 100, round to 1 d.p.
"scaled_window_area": 10.2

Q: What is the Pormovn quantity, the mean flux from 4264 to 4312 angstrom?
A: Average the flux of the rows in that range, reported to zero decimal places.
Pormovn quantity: 109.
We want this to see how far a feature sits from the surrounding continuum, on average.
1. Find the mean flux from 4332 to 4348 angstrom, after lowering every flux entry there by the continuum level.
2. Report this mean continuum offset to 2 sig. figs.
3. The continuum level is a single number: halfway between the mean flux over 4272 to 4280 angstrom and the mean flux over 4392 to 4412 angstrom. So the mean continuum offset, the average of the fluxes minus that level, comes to -11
